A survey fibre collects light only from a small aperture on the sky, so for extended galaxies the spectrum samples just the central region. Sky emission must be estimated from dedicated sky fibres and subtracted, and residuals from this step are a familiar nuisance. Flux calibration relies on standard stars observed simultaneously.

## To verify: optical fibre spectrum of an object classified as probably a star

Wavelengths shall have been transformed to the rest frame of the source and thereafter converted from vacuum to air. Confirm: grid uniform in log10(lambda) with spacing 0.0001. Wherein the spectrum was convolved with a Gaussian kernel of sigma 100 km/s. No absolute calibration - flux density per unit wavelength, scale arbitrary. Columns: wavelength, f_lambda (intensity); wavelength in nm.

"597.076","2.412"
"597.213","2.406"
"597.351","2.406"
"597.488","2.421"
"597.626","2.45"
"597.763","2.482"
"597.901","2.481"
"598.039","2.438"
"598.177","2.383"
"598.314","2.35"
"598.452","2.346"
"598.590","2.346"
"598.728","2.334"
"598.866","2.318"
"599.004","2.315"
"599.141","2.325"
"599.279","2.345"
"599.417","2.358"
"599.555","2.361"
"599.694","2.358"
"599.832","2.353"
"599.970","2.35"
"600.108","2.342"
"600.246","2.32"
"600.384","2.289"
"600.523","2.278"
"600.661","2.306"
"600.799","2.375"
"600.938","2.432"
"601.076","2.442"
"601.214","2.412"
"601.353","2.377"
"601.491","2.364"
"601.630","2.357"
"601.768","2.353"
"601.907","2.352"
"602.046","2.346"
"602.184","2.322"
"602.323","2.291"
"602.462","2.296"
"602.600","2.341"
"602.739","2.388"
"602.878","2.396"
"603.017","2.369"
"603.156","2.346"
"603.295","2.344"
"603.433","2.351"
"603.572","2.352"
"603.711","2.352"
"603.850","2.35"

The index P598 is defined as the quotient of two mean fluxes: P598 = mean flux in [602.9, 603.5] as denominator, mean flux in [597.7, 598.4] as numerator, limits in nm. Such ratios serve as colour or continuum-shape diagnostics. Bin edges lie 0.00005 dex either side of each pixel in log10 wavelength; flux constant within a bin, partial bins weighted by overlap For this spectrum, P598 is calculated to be 1.03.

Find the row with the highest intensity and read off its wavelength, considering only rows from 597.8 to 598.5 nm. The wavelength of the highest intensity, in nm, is 597.901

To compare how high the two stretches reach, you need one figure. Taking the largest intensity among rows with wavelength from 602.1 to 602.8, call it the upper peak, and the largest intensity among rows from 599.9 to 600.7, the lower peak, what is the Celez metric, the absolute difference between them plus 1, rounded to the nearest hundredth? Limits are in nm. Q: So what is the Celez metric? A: 1.04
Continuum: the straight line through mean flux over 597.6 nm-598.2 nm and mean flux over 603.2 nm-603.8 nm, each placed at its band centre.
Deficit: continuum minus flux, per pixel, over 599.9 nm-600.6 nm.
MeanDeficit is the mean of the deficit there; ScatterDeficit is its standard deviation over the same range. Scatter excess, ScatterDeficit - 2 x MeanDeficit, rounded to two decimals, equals -0.16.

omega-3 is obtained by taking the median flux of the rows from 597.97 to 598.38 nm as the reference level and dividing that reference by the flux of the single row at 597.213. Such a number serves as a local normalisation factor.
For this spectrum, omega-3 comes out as 0.99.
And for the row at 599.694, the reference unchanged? 1.01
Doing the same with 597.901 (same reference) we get 0.96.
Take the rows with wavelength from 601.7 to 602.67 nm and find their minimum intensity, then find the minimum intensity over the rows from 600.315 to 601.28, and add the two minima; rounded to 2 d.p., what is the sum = 4.57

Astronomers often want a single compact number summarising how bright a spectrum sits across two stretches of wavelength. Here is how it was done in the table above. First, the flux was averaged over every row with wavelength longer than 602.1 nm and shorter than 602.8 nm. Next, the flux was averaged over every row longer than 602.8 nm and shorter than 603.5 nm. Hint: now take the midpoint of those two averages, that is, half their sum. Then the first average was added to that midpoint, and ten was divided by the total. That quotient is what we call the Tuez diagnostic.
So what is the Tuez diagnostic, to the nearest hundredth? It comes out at 2.14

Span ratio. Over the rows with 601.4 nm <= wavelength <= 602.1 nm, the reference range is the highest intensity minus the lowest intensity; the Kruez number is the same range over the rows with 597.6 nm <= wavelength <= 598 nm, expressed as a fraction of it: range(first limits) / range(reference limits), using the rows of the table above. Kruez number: 1.8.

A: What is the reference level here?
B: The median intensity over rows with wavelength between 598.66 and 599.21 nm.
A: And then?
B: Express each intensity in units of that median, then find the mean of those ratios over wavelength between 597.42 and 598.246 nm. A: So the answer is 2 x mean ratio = 2.10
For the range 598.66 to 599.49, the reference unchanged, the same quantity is 2.01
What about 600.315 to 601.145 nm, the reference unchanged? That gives 2.03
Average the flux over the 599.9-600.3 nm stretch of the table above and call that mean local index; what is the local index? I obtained 2.34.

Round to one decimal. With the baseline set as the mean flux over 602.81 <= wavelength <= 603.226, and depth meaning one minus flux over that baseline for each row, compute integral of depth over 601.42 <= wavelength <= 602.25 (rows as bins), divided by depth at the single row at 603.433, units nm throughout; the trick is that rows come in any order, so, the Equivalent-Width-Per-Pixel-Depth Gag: 0.9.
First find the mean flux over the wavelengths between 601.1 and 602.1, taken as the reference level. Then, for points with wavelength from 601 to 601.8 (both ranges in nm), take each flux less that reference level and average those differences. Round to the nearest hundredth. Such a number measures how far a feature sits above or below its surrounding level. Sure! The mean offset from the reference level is 0.02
